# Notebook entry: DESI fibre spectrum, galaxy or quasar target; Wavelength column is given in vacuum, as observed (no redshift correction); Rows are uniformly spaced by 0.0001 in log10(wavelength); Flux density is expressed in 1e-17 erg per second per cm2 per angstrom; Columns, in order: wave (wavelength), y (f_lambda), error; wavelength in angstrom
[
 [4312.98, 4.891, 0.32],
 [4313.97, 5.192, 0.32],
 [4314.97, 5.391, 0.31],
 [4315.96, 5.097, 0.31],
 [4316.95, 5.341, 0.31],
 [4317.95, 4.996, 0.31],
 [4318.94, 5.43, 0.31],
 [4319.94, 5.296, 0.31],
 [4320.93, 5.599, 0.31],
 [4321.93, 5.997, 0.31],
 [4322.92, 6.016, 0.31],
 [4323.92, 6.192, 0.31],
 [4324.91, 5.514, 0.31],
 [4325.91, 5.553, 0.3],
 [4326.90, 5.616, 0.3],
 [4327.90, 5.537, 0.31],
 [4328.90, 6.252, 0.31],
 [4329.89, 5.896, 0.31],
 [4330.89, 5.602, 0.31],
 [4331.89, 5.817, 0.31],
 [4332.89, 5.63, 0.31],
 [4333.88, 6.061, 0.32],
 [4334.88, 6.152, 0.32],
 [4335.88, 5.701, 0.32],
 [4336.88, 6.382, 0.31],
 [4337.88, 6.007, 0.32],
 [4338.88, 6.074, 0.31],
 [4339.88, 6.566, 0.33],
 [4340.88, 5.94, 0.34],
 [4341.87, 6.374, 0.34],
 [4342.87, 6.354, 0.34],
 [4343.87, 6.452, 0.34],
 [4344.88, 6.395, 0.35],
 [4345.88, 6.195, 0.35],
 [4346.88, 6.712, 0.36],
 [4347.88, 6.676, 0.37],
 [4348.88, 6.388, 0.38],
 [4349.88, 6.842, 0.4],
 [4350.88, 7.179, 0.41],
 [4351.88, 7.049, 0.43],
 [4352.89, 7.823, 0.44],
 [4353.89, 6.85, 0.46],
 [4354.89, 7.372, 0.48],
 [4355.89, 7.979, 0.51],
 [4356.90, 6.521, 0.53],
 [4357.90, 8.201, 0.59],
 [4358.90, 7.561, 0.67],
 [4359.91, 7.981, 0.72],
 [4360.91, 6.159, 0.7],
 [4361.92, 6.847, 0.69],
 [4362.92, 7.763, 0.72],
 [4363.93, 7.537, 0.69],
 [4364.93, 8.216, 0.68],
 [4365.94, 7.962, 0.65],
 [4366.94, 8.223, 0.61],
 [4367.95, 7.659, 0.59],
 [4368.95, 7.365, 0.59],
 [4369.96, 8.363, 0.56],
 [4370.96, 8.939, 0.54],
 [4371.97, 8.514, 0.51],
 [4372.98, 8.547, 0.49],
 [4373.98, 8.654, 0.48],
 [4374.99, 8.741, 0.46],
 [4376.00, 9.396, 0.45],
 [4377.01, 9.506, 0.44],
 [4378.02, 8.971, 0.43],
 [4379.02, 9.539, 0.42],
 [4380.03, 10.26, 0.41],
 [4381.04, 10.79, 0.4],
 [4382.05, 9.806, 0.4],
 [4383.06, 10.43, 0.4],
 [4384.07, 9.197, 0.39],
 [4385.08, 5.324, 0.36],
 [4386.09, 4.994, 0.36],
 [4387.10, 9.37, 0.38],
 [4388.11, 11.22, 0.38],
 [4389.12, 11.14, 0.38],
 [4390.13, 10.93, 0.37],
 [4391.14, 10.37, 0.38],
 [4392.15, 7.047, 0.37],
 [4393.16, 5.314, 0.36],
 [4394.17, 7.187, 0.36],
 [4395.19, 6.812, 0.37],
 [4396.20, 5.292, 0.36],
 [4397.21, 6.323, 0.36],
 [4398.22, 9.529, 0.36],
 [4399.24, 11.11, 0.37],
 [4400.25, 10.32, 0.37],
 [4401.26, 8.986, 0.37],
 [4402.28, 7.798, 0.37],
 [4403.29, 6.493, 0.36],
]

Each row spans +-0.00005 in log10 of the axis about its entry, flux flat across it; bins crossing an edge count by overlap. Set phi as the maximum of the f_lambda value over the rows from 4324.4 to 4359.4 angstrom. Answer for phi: 8.201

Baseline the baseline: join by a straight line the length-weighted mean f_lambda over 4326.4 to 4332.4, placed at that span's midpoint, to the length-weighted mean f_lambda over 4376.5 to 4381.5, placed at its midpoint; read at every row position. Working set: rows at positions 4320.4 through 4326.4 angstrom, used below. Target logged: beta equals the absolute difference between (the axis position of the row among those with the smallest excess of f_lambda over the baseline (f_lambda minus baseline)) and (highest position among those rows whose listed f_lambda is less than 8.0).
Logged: 0.0 angstrom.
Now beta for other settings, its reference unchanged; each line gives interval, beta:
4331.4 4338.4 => 2.0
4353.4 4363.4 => 2.0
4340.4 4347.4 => 1.0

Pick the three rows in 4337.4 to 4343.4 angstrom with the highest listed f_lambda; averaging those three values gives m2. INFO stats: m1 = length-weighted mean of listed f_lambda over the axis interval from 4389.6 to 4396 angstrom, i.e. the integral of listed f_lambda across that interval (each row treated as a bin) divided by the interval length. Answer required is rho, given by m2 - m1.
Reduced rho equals -1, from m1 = 7.8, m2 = 6.4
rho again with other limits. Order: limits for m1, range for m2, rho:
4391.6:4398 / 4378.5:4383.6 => 4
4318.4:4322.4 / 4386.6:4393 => 6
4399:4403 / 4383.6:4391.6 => 2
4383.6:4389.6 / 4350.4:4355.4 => -1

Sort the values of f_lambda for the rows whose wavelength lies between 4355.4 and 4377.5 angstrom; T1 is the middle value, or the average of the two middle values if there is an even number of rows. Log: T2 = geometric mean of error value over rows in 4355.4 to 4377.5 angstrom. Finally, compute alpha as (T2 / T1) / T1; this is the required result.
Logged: 0.0088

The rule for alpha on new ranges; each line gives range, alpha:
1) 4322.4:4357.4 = 0.0090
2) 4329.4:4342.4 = 0.0088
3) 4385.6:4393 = 0.0035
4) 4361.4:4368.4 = 0.0110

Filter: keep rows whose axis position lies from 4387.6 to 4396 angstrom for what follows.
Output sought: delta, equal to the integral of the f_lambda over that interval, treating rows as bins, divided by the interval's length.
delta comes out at 8.6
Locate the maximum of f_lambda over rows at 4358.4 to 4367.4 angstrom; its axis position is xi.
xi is 4366.94 angstrom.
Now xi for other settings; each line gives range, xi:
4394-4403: 4399.24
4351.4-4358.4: 4357.90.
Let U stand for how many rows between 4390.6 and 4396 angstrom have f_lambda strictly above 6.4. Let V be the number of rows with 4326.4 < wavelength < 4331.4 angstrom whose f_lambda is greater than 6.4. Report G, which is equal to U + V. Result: 4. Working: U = 4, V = 0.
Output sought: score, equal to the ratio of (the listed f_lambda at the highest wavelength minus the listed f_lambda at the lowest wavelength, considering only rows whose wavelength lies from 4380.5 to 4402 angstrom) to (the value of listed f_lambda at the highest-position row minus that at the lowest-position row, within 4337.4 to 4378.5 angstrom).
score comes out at -1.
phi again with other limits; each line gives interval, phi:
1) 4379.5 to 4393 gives 11.22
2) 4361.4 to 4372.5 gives 8.939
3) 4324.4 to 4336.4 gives 6.252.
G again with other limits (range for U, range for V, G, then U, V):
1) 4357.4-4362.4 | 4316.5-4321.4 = 4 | 4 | 0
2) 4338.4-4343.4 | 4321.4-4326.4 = 1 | 1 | 0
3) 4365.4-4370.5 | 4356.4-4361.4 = 9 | 5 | 4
